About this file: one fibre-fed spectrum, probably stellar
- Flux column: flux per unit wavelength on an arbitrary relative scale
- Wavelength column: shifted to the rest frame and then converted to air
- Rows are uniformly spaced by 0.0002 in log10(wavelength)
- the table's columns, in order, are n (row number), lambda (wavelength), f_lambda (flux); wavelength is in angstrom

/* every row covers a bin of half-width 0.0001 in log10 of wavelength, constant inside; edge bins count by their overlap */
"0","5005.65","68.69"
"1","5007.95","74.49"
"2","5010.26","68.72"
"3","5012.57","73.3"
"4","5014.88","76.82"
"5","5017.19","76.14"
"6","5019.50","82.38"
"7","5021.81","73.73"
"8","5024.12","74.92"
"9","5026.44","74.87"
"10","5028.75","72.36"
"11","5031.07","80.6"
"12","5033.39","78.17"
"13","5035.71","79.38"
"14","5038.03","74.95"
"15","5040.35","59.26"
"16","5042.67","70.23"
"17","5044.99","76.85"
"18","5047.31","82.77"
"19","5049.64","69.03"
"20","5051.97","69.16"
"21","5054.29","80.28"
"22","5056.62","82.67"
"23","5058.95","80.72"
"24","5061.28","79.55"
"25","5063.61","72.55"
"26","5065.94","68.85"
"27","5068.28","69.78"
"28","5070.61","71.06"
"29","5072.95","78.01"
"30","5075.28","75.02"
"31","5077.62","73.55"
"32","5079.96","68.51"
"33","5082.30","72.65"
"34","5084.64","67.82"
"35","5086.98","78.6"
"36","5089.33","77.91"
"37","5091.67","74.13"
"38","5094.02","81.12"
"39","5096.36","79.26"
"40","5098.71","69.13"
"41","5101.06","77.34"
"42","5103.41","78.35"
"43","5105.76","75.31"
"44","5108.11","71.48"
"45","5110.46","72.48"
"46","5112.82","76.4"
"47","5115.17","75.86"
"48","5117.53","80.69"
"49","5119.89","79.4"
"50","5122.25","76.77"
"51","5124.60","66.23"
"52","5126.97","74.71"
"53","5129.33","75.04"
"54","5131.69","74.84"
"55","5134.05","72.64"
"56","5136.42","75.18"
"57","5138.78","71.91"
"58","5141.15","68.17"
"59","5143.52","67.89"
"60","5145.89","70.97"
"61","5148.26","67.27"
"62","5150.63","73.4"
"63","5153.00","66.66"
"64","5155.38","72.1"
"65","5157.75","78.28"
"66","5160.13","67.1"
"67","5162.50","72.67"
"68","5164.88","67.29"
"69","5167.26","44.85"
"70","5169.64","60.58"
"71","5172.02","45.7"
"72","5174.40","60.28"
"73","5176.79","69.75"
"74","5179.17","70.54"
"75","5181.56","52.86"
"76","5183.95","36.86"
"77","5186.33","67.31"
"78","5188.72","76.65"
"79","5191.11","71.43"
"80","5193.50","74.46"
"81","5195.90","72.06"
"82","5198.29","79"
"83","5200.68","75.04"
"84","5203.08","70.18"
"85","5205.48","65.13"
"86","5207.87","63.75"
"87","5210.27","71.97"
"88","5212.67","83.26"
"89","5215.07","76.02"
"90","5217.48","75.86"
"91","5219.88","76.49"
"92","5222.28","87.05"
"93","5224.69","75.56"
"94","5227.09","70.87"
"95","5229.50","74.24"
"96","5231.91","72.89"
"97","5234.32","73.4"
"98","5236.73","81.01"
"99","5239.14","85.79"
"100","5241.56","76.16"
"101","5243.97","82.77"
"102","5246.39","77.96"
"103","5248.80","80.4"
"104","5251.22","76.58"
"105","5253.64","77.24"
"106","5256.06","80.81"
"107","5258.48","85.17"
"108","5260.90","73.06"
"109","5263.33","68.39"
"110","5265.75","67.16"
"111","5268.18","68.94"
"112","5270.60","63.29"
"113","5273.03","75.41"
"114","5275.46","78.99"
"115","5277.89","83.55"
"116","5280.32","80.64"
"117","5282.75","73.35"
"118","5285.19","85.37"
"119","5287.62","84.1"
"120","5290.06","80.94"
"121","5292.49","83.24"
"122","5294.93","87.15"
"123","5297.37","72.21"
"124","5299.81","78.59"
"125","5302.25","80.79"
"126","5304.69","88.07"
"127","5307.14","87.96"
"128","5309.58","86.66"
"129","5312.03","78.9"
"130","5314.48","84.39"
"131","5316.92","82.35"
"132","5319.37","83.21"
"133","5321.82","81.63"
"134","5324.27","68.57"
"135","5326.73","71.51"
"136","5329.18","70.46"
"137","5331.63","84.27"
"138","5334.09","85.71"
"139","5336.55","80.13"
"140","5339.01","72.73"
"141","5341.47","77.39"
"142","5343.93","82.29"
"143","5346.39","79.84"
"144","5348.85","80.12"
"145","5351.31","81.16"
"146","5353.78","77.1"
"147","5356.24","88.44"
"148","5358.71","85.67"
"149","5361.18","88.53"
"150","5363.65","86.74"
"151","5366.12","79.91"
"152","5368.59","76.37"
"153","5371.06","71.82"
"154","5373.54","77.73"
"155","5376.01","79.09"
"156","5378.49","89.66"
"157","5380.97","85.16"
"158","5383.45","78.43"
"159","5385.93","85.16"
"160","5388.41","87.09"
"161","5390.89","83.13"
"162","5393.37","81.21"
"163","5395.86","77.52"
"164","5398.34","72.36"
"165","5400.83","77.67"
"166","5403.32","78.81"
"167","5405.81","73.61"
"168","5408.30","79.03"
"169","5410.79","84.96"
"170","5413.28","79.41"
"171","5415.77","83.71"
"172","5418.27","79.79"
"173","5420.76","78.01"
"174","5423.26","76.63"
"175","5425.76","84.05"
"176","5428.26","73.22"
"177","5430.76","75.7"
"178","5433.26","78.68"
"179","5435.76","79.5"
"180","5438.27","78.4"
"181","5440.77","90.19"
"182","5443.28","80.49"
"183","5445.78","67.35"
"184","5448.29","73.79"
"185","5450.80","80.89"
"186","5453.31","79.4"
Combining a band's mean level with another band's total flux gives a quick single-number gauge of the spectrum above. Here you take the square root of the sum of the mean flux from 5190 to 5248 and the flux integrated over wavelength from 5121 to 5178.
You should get 63.0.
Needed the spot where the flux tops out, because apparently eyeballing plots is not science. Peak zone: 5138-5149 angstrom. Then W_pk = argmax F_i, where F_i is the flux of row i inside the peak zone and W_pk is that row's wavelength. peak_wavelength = 5138.78 angstrom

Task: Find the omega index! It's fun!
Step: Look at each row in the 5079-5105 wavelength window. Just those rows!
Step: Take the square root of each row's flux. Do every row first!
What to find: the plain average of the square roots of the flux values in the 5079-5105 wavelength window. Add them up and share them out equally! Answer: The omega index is 8.66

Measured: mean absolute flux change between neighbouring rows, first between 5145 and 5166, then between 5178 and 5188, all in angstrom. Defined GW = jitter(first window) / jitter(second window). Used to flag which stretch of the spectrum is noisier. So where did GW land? 0.3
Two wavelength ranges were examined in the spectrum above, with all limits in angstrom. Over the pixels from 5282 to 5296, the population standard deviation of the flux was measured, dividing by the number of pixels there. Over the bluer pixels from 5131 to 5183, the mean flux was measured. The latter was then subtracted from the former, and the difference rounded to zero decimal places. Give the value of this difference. -62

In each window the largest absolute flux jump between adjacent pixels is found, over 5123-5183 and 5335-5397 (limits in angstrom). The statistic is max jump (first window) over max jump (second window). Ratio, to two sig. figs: 2.0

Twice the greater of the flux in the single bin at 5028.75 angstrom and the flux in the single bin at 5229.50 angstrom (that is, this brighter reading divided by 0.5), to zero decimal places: 148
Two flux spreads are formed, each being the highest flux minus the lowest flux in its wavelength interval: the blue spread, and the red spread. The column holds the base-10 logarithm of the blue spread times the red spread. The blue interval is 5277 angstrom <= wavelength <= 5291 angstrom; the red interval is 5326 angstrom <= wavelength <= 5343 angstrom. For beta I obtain 2.3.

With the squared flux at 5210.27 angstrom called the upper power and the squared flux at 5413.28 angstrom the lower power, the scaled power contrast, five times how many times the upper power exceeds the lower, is 4.1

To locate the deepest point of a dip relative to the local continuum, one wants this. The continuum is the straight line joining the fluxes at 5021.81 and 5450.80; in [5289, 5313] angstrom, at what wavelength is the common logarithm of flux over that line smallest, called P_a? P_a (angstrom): 5297.37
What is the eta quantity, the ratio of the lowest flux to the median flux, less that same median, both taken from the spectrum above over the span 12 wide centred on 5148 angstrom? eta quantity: -67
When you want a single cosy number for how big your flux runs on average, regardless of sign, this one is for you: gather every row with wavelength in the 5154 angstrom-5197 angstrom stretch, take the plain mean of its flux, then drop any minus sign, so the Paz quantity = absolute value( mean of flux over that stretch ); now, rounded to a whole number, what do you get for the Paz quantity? 64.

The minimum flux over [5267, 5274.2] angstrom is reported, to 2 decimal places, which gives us 63.29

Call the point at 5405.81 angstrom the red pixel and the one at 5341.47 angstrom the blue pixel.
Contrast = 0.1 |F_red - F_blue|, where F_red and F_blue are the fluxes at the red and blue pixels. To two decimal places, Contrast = 0.38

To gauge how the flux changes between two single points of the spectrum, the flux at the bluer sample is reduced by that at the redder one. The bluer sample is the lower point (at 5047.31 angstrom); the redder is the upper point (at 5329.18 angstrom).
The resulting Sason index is 12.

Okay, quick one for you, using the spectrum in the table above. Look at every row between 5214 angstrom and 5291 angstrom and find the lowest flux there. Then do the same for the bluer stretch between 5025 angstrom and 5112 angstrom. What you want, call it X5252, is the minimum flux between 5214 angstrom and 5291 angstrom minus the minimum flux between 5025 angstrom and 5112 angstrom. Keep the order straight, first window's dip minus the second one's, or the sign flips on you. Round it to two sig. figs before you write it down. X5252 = 4.0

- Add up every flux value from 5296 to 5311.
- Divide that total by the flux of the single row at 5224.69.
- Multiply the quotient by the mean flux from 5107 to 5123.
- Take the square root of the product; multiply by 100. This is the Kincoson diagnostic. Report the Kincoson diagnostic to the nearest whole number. 2232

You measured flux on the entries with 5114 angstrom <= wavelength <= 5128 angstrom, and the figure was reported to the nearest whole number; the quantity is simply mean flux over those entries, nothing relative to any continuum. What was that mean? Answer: 76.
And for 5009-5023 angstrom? 75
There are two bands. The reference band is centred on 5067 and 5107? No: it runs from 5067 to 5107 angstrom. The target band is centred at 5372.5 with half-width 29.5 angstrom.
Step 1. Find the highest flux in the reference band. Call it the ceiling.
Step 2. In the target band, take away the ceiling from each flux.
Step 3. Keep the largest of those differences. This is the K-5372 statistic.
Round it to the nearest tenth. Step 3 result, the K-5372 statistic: 8.5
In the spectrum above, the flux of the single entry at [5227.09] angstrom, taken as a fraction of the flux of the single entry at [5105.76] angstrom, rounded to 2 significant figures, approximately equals 0.94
